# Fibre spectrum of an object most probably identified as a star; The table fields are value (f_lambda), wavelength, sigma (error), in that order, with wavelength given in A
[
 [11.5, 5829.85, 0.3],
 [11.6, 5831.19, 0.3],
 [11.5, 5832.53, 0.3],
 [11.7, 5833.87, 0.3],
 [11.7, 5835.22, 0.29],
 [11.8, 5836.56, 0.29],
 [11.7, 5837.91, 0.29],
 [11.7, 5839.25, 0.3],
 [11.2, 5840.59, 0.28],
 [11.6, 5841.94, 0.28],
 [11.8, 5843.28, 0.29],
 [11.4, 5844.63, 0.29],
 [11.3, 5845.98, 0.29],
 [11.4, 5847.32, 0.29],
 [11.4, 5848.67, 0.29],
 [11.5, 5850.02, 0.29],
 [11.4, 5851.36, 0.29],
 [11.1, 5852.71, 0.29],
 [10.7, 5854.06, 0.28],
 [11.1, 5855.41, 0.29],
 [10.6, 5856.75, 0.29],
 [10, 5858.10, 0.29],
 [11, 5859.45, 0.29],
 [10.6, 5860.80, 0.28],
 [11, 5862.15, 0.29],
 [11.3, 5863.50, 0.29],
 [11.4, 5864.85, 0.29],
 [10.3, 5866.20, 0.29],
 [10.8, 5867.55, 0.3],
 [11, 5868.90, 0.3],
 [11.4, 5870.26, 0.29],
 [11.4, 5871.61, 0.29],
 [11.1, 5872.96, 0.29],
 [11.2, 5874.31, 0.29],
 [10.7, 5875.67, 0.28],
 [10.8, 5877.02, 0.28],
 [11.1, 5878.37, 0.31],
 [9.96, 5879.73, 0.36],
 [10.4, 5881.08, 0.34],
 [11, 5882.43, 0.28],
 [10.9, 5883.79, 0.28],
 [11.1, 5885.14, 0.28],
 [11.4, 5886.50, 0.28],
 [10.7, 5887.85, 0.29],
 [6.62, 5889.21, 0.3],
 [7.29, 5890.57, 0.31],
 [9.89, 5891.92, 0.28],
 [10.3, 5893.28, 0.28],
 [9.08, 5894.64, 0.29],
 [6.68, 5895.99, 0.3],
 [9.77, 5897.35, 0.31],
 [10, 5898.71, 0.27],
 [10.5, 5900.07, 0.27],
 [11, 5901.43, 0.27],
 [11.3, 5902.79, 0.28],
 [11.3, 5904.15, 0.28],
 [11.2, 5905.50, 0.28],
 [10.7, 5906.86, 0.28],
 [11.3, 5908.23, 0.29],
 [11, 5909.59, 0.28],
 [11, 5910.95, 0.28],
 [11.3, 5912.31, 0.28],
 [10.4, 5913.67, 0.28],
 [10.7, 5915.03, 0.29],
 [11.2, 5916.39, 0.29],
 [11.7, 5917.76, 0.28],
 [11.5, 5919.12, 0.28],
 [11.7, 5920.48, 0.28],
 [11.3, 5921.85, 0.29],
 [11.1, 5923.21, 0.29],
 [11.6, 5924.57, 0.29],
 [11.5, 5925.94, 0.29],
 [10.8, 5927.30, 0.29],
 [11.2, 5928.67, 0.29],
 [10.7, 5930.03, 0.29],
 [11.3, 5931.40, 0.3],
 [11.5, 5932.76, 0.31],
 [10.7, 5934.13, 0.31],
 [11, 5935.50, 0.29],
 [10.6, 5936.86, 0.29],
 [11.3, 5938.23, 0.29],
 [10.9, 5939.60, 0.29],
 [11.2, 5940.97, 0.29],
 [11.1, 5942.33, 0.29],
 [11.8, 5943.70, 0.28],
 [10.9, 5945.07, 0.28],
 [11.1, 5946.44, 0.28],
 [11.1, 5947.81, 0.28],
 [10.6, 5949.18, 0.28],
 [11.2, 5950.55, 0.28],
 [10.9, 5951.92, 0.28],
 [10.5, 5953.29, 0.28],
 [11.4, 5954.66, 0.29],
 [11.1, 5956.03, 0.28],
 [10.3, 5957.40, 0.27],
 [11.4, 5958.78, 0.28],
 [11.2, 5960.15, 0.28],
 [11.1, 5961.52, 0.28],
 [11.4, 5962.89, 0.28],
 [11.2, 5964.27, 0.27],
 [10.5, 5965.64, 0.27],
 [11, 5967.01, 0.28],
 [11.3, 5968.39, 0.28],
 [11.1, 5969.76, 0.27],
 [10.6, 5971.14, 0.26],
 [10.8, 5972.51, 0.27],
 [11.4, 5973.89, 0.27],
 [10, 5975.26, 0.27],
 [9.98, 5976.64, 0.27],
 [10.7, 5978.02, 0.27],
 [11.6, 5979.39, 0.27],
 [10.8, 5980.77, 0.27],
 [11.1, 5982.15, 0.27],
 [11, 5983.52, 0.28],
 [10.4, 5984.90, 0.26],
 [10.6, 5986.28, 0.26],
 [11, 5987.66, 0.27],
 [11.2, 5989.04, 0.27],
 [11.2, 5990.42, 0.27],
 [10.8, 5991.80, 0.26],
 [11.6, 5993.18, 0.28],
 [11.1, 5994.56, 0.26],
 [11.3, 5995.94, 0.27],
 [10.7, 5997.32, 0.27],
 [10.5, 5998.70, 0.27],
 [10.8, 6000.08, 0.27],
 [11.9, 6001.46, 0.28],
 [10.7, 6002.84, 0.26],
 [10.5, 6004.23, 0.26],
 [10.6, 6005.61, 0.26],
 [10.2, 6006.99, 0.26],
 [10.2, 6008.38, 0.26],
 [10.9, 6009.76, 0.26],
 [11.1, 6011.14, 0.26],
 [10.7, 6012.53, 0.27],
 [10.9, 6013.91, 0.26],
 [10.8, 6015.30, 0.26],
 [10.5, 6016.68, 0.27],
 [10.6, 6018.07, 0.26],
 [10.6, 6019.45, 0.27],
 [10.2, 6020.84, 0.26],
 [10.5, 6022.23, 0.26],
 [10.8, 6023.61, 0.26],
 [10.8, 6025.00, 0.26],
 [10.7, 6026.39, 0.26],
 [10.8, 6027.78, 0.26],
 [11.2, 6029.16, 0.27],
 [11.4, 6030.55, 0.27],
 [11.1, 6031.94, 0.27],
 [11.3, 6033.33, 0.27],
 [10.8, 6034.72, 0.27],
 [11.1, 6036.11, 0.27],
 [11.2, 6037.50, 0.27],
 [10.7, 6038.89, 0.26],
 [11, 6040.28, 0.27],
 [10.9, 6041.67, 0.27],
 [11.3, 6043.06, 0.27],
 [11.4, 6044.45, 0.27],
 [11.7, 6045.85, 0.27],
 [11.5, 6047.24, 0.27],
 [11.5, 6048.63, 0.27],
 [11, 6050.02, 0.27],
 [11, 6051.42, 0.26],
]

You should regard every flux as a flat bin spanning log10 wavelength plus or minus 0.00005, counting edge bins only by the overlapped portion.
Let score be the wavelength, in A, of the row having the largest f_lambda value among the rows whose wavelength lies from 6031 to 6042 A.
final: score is 6033.33 A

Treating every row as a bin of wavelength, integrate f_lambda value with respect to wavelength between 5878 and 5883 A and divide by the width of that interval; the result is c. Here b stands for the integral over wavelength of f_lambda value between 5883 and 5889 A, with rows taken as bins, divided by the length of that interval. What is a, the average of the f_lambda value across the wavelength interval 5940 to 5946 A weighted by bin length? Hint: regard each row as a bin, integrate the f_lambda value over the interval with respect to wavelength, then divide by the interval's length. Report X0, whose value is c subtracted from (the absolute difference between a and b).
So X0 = -10.0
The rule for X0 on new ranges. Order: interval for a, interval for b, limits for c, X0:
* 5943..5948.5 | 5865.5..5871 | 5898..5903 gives -10.3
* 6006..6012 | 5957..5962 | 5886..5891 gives -8.6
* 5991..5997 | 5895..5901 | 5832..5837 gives -9.8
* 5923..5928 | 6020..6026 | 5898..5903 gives -9.9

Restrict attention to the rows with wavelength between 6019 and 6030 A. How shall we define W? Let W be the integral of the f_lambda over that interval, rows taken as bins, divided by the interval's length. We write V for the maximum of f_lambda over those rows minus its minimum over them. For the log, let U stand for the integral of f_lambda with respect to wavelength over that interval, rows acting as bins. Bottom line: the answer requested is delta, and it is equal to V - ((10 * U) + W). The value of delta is -1188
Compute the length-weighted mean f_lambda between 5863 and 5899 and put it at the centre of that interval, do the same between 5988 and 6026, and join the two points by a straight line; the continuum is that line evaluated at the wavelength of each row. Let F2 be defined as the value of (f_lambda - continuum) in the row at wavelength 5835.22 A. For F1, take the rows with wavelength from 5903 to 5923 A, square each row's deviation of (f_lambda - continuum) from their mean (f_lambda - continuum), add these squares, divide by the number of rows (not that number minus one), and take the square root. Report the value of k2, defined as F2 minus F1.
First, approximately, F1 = 0.35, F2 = 1.6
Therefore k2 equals 1.3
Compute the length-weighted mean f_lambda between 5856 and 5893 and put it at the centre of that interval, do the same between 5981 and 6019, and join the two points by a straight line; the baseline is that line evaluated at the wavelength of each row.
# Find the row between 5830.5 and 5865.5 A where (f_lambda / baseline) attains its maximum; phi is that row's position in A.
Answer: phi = 5836.56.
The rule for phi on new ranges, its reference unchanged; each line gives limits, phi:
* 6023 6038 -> 6030.55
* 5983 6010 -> 6001.46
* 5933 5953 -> 5943.70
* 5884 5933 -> 5917.76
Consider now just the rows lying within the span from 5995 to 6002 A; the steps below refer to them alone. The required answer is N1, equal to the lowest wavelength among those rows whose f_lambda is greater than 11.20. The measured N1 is 5995.94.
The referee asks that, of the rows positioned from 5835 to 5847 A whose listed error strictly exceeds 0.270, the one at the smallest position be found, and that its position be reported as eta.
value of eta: 5835.22 A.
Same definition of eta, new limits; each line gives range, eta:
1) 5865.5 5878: 5866.20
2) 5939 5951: 5939.60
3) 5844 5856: 5844.63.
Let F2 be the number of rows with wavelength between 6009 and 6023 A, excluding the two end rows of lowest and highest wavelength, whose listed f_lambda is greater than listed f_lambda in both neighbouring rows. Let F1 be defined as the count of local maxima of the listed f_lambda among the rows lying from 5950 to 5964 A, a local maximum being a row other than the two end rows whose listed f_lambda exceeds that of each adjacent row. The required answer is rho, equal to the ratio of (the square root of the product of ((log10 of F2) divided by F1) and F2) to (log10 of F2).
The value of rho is 1.82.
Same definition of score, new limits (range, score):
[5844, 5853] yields 5850.02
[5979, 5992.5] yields 5979.39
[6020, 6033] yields 6030.55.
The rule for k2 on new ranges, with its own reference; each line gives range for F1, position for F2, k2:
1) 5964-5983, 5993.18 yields 0.4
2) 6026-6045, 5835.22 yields 1.4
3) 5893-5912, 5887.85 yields -0.8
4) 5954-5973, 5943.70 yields 0.9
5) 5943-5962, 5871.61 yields 0.8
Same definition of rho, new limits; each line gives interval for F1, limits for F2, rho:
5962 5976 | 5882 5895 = 1.82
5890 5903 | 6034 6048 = 2.51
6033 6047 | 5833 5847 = 1.82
